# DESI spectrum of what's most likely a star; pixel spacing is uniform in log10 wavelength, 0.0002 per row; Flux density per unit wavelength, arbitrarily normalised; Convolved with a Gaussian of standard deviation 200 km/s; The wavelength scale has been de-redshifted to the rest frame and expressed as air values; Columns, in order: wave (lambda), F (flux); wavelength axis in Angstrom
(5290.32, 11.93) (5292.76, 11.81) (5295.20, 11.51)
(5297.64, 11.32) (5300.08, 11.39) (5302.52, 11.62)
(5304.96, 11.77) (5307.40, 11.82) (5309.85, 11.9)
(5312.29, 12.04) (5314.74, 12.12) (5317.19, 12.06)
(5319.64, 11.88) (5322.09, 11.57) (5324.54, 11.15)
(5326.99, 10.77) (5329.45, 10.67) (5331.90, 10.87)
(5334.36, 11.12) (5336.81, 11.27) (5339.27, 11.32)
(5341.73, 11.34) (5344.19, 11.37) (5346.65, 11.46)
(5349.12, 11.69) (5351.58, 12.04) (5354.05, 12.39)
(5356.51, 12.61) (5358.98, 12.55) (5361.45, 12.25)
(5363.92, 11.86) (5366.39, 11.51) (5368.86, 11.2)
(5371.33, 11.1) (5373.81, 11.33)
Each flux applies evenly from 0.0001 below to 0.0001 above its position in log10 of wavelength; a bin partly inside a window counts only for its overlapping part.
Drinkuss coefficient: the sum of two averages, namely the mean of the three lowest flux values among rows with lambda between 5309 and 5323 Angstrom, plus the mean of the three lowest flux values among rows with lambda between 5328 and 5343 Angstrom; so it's 22.7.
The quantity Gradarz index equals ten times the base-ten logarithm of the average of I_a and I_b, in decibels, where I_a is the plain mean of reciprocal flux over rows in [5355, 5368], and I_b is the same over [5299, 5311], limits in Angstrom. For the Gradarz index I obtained -10.8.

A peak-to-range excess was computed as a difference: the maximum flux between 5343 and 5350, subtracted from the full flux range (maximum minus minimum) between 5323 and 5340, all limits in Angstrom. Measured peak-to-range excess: -11.0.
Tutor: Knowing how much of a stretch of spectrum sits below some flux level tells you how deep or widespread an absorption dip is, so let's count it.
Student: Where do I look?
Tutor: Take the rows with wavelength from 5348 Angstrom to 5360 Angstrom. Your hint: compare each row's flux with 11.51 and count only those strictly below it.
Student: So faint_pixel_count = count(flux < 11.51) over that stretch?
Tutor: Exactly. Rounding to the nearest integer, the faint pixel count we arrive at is 0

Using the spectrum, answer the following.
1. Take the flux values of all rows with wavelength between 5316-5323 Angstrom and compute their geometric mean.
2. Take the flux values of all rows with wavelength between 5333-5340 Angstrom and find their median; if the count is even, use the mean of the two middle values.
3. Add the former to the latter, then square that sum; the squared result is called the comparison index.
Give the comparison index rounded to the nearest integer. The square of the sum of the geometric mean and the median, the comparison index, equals 534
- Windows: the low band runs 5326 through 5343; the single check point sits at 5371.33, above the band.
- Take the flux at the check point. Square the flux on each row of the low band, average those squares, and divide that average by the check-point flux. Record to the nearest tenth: 11.0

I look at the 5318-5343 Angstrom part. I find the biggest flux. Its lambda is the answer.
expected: 5319.64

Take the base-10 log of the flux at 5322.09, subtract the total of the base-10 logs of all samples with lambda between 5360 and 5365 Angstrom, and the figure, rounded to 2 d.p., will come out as -1.10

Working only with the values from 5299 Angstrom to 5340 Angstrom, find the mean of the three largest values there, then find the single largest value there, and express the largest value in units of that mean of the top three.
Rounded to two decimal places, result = 1.00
